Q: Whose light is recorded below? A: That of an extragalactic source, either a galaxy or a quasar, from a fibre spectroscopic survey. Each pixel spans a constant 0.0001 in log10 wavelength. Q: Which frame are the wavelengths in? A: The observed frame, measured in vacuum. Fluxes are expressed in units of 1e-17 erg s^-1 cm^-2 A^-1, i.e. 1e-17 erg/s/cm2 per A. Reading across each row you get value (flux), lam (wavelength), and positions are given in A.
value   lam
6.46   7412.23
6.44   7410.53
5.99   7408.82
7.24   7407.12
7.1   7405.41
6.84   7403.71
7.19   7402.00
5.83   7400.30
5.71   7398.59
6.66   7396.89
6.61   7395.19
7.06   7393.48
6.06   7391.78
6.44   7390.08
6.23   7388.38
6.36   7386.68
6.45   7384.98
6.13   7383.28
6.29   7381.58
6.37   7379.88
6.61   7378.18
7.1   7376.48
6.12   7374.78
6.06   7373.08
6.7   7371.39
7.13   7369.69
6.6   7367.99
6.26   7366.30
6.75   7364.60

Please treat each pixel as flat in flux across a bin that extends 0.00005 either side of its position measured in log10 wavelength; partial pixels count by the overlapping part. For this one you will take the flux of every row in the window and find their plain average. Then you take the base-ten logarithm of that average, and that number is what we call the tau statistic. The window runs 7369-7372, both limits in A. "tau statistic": 0.840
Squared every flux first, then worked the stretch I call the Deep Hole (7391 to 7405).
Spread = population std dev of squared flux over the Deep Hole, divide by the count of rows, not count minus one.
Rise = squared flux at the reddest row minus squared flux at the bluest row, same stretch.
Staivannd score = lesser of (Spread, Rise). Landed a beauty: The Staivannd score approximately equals 6.8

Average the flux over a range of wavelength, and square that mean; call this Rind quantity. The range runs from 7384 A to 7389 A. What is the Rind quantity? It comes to 40.3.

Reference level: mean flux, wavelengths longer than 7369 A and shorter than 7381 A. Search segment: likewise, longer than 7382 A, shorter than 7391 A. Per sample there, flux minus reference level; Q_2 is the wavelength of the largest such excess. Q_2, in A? 7384.98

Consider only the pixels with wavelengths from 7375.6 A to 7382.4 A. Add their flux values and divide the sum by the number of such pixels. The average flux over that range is 6.59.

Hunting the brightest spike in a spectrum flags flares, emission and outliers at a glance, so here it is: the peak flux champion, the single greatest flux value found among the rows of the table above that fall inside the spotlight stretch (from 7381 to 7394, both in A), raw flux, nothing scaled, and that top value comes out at 7.06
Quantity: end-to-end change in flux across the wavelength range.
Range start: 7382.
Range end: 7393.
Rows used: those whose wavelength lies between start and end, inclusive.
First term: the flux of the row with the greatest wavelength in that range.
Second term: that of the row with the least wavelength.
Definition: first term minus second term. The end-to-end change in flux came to -0.1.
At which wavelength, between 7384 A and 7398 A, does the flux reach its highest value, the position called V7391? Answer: 7393.48 A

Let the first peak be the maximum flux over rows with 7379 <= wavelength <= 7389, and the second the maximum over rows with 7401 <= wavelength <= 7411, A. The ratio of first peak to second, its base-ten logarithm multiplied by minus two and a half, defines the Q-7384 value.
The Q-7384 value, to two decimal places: 0.13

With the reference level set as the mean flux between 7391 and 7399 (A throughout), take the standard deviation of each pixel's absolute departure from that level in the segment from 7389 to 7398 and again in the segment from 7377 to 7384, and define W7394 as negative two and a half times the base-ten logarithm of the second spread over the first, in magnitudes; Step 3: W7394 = 0.9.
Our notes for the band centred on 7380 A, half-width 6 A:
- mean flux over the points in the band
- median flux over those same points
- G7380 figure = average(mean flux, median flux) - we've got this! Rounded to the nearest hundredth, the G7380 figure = 6.40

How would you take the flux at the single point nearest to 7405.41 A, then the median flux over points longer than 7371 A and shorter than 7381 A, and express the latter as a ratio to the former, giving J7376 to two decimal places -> 0.91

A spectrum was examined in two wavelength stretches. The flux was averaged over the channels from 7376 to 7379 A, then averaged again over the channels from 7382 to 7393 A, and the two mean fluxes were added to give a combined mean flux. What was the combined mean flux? 13.1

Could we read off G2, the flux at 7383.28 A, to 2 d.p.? 6.13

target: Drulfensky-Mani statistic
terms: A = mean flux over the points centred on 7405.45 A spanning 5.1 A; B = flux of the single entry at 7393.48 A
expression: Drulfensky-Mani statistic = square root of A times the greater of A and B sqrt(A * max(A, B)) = 7.06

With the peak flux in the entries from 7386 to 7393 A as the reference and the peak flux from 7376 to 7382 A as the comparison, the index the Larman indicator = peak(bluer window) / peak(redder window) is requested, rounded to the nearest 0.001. 1.102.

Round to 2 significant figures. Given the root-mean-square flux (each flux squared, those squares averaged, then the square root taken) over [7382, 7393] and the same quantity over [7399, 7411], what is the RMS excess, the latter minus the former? 0.40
